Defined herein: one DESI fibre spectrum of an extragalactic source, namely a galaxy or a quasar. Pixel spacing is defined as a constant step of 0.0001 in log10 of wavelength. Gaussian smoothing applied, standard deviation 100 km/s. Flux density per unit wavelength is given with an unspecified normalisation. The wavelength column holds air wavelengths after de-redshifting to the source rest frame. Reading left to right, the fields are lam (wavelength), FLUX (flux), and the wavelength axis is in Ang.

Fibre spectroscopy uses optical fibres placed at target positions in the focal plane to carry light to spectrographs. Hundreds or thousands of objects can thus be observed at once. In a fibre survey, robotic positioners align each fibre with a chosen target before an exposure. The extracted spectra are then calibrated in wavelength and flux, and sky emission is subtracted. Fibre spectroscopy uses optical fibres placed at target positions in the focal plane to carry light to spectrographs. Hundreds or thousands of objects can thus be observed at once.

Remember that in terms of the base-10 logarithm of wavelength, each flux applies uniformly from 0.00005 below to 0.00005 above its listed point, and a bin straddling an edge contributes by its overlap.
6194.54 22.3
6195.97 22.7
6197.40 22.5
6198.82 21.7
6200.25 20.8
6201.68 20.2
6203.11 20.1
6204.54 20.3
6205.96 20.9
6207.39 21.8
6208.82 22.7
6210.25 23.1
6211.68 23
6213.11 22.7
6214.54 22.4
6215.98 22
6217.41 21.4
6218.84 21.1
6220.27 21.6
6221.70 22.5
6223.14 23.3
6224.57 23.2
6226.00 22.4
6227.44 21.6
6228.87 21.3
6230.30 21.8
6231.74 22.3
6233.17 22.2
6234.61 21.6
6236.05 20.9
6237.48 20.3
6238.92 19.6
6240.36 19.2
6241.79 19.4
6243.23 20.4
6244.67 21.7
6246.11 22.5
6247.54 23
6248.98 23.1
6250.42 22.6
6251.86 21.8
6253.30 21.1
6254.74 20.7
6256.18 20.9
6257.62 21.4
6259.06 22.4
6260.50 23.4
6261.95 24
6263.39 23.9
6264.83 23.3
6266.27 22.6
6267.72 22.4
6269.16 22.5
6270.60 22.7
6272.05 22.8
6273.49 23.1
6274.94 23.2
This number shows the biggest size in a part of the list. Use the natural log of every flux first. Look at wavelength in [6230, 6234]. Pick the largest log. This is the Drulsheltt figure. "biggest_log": 3.10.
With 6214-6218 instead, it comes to 3.11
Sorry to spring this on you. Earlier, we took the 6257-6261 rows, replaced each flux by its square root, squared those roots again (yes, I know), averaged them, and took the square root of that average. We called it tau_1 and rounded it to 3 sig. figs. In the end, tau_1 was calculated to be 4.73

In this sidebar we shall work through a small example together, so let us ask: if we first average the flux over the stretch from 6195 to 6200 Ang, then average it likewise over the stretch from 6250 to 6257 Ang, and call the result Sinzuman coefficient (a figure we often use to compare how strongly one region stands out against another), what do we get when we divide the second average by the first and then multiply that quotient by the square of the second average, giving 441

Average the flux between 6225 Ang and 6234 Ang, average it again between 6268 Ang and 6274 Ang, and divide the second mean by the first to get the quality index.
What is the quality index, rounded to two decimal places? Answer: 1.04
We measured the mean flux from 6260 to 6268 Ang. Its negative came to -23.3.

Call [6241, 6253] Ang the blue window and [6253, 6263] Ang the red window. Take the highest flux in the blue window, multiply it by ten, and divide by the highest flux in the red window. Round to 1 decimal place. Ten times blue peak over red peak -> 9.6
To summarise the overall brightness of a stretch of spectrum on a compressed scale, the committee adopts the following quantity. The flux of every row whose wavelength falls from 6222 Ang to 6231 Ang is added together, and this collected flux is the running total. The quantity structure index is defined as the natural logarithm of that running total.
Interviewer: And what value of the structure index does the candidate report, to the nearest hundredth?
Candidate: 4.89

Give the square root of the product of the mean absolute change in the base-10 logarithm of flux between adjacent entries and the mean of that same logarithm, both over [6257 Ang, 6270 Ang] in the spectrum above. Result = 0.118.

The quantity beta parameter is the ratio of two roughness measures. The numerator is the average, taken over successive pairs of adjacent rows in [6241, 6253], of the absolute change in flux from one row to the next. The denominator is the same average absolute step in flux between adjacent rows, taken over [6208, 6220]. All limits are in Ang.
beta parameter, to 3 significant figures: 2.08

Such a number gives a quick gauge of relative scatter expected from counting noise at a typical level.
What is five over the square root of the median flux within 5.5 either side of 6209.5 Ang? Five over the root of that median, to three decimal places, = 1.053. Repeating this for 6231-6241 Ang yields 1.094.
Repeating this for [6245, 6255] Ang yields 1.054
